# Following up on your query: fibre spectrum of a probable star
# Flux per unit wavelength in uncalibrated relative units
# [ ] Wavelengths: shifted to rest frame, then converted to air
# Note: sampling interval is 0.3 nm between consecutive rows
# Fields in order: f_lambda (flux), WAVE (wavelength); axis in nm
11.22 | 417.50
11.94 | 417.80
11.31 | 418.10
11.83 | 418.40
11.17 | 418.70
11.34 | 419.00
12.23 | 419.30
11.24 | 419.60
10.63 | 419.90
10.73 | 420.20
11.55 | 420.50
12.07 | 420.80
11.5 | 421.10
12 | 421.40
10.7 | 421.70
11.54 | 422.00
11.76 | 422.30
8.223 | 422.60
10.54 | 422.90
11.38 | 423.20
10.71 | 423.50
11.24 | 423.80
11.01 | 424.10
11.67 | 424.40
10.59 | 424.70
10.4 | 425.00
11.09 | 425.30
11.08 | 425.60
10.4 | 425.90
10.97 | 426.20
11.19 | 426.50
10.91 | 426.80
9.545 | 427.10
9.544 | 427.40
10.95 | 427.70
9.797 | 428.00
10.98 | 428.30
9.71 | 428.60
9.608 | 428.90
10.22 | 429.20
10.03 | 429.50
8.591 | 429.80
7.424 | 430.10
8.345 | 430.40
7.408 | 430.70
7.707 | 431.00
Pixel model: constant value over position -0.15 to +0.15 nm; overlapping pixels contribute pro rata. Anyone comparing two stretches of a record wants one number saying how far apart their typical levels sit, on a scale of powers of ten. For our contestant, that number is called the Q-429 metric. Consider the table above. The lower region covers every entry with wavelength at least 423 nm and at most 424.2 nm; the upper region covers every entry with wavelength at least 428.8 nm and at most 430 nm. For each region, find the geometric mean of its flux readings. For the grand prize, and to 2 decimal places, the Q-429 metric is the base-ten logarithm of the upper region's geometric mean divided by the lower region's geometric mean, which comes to -0.06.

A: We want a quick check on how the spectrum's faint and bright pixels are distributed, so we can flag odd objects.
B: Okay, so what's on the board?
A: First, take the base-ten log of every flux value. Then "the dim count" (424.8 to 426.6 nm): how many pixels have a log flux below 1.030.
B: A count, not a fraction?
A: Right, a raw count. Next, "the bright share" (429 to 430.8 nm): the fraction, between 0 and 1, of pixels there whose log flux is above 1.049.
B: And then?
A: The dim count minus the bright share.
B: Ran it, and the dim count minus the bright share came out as 2.0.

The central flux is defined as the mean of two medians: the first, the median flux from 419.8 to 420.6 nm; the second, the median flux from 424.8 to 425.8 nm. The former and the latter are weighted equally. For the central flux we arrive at 10.9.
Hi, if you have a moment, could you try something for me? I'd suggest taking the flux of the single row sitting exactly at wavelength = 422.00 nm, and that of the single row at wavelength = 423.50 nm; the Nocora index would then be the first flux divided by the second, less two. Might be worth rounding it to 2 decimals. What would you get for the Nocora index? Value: -0.92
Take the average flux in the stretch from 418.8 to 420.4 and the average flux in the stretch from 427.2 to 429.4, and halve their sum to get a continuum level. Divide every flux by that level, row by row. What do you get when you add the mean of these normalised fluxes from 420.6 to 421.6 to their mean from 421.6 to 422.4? 2.17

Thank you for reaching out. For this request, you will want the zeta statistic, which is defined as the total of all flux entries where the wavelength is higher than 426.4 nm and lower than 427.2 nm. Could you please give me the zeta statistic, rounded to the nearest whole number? 32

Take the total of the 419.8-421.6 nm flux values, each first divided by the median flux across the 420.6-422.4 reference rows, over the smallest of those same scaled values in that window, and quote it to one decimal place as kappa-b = 6.4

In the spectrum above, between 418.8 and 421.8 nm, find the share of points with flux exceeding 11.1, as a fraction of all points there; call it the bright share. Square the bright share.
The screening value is 0.49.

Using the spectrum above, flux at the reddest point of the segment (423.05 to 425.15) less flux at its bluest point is -1.0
